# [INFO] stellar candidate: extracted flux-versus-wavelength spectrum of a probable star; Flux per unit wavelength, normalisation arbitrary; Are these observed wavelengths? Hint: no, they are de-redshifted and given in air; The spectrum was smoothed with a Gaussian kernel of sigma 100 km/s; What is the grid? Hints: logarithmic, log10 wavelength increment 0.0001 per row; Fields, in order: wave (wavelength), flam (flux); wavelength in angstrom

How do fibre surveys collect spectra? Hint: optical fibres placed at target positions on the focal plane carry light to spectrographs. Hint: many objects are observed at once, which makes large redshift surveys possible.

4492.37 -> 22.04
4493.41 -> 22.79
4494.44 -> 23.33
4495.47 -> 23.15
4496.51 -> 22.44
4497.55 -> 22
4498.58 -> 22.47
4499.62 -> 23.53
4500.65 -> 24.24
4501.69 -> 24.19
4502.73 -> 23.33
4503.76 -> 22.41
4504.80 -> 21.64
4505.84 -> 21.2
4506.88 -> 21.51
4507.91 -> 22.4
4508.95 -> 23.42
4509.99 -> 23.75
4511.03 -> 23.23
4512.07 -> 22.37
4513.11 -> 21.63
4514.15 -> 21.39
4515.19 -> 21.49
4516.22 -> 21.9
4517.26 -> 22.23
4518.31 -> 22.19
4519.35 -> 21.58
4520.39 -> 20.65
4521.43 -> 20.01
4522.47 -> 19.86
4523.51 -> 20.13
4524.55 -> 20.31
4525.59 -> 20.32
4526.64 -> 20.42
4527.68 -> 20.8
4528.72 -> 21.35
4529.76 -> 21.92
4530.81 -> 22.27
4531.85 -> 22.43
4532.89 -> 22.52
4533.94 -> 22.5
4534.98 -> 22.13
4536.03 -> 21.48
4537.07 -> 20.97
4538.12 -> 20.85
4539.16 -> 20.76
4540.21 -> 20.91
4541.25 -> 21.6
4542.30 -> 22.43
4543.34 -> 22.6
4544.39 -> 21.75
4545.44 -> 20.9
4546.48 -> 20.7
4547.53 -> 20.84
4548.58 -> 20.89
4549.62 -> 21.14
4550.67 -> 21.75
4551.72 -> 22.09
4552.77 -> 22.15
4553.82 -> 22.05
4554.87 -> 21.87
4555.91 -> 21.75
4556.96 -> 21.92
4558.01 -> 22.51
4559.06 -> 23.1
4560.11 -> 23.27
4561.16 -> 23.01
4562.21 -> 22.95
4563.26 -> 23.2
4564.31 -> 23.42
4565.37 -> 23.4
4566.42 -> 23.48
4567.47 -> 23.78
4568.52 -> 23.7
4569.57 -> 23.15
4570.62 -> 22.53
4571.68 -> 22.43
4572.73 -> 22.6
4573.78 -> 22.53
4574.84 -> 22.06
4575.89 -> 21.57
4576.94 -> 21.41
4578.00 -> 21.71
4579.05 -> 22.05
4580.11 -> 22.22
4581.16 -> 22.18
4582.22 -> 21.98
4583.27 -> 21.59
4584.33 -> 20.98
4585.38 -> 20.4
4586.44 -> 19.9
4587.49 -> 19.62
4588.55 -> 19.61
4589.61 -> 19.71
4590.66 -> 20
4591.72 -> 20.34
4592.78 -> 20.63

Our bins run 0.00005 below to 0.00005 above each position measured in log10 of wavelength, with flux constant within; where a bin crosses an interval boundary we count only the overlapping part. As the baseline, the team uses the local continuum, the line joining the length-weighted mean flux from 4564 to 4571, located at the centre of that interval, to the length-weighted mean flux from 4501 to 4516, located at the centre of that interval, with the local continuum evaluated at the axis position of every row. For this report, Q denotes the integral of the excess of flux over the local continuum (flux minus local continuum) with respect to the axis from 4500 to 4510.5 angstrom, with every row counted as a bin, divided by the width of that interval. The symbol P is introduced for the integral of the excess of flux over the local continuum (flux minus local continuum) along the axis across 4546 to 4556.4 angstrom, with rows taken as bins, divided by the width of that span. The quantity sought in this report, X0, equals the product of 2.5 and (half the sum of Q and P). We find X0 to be -1.4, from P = -1.6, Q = 0.4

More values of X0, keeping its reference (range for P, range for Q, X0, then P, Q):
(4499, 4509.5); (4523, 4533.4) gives -1.4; 0.4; -1.5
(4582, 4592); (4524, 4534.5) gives -5.7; -3.3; -1.3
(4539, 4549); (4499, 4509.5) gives -1.5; -1.6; 0.4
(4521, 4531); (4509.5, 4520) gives -3.0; -2.0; -0.4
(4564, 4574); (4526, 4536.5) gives -1.6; -0.3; -1.0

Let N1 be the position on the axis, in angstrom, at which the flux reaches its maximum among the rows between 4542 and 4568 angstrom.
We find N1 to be 4567.47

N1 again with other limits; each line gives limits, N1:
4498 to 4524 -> 4500.65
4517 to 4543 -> 4532.89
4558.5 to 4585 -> 4567.47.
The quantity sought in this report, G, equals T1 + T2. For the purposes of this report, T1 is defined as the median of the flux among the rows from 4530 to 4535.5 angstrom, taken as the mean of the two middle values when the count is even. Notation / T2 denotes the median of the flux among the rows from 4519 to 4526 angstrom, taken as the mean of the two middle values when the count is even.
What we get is 42.7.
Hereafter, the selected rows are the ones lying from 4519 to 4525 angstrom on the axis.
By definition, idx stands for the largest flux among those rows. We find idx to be 21.58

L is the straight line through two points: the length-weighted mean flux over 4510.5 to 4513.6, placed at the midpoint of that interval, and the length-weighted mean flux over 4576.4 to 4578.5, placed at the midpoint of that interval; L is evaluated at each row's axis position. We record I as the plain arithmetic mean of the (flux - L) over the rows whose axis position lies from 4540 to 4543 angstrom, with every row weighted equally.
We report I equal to -0.4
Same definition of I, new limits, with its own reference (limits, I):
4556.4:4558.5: 0.4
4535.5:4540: -1.0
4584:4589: -1.3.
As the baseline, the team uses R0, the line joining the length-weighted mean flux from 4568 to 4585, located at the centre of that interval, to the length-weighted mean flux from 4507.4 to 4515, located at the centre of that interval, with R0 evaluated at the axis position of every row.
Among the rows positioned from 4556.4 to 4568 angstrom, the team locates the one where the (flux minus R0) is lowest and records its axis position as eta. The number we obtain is 4556.96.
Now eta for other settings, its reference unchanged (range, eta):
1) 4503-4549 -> 4522.47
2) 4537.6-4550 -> 4546.48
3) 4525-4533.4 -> 4525.59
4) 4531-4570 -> 4546.48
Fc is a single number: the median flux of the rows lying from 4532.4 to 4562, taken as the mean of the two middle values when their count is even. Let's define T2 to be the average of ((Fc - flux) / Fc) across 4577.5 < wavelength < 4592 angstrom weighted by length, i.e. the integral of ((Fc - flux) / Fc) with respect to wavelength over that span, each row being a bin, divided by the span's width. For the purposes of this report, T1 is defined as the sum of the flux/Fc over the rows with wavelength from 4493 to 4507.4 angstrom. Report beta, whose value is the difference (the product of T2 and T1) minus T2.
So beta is 0.6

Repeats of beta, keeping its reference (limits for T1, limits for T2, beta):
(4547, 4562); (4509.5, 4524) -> 0.1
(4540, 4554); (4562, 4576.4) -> -0.7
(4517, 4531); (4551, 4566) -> -0.5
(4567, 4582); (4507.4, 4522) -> -0.1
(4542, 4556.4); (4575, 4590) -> 0.4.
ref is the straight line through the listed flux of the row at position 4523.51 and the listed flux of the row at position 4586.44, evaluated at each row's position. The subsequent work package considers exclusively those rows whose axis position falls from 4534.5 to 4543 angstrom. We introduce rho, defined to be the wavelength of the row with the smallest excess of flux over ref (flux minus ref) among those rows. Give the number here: 4539.16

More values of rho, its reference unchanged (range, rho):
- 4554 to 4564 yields 4555.91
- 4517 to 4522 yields 4521.43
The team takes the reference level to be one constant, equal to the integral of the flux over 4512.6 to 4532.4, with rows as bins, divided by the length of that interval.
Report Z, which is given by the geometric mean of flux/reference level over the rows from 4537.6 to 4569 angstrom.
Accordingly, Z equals 1.04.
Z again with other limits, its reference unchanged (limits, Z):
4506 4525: 1.02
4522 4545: 1.01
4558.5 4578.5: 1.07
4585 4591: 0.94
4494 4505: 1.08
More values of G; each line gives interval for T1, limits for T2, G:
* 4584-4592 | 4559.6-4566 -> 43.2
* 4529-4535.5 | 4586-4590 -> 42.0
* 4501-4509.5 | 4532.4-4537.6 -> 44.5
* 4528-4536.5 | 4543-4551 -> 43.2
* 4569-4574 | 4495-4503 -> 45.8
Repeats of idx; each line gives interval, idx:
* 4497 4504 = 24.24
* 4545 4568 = 23.78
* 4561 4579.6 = 23.78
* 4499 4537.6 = 24.24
